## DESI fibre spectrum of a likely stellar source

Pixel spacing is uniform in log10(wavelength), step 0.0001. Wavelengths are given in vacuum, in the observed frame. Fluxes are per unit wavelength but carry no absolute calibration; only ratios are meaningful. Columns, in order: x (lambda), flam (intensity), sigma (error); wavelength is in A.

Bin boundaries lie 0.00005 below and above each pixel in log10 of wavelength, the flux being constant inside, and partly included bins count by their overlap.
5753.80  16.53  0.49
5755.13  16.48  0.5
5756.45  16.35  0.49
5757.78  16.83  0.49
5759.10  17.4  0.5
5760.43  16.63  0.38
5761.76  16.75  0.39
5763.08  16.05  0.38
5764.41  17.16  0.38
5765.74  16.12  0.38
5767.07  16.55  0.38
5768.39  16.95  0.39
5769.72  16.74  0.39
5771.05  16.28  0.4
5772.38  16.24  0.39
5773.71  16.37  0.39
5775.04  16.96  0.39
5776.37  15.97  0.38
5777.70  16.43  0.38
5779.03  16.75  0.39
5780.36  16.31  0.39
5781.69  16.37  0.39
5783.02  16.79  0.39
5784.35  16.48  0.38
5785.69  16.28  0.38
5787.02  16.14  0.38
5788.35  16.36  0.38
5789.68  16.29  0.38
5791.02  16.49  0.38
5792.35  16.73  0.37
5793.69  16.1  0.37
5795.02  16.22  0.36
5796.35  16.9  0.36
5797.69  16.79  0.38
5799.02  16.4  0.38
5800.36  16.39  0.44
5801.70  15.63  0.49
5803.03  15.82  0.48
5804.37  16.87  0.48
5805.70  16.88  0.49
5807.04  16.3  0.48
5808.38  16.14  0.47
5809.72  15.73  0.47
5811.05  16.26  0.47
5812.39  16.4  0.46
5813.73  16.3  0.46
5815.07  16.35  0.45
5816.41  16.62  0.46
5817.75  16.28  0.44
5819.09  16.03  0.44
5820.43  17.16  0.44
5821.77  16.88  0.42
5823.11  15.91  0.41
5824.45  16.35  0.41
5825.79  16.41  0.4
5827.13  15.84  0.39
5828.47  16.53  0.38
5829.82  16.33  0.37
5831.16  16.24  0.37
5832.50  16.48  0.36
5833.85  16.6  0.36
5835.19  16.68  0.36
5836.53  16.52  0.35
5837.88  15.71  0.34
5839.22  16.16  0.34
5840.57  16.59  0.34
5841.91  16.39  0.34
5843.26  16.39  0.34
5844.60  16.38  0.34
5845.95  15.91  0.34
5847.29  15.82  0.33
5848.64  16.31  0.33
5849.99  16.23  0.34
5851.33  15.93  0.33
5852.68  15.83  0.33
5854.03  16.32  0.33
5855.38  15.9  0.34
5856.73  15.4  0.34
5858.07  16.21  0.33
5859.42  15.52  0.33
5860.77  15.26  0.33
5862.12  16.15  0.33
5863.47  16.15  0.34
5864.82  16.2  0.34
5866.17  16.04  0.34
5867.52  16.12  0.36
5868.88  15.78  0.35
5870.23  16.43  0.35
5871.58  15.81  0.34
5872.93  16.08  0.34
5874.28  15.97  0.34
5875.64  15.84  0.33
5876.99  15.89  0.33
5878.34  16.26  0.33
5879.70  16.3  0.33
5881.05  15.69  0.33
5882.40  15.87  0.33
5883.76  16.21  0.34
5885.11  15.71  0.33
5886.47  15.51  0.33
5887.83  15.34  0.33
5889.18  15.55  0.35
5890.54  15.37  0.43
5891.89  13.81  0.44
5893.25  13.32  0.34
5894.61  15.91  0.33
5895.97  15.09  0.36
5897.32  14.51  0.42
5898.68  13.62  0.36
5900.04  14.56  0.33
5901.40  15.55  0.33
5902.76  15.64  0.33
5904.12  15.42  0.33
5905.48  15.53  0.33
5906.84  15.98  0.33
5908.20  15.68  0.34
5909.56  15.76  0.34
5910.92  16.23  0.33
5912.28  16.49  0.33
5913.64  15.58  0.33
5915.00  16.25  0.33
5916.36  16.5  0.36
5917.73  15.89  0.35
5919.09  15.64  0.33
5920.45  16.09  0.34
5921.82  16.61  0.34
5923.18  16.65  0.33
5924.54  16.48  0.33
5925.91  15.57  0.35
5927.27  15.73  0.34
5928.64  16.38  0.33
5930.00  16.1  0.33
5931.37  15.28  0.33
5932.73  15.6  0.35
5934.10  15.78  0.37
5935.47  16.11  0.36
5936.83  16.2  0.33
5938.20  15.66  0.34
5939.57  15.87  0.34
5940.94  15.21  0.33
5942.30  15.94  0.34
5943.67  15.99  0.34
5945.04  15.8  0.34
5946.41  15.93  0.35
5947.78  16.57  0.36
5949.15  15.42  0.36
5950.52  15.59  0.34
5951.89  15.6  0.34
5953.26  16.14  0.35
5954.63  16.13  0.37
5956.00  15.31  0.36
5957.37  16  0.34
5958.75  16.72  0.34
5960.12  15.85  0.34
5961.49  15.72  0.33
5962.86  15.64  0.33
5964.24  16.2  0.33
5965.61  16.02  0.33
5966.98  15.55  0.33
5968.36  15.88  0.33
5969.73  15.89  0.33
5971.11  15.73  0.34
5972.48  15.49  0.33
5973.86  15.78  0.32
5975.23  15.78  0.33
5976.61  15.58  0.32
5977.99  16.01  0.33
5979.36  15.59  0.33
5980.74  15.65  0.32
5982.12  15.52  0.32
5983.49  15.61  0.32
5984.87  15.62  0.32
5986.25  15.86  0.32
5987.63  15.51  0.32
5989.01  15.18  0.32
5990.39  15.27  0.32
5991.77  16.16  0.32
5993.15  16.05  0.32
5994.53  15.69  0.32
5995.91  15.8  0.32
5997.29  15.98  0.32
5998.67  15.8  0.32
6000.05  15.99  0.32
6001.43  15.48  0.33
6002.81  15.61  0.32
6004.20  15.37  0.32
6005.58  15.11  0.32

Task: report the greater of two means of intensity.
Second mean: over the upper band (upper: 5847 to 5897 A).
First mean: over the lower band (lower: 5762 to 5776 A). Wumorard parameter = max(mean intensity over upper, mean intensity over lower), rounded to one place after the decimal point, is 16.5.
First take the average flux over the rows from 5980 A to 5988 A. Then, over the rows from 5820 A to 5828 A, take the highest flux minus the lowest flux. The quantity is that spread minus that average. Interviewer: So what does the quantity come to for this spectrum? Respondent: -14.3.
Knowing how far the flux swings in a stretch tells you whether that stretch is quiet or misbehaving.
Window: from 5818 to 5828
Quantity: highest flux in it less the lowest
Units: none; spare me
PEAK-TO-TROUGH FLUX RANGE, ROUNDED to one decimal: 1.3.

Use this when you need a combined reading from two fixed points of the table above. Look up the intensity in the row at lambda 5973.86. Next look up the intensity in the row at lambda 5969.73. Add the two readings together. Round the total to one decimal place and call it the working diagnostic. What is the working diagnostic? 31.7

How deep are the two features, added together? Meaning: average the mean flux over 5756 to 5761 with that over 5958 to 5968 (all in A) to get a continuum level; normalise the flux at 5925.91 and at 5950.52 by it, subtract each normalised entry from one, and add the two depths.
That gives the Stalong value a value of 0.10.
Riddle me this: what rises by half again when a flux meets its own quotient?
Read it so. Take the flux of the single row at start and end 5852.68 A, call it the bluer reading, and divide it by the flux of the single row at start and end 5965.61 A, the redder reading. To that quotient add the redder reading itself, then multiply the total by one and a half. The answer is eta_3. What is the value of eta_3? 25.5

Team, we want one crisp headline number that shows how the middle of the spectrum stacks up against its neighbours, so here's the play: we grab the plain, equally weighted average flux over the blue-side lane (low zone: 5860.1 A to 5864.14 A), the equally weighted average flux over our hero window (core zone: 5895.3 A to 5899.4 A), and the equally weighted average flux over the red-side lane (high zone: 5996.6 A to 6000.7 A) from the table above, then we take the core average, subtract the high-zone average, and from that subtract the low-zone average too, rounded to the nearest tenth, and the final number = -17.4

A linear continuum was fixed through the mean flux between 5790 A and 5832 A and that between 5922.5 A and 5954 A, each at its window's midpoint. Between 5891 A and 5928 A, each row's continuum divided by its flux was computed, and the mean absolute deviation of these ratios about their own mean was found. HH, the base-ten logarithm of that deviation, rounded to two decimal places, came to -1.33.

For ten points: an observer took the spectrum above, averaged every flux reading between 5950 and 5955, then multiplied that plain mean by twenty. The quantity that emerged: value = 317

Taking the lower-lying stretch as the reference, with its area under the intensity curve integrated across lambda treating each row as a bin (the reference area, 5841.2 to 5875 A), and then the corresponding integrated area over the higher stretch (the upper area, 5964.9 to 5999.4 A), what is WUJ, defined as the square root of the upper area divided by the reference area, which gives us 1.00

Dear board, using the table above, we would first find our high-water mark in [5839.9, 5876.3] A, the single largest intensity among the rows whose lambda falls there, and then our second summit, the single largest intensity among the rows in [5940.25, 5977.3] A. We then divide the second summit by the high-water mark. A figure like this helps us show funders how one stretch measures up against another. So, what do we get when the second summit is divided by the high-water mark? 1.01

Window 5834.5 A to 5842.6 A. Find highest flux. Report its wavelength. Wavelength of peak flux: 5835.19 A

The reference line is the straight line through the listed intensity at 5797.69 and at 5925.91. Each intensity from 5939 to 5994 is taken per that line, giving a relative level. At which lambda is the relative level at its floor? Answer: 5940.94 A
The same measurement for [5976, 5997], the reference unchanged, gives 5989.01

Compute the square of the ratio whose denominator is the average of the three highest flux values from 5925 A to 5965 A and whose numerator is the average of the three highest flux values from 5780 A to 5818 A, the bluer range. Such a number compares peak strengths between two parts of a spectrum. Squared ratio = 1.04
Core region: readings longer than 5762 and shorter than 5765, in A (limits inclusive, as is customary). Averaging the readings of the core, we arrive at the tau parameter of 16.6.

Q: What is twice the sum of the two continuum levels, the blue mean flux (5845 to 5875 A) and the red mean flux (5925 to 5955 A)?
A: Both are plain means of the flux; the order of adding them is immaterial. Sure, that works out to 63.6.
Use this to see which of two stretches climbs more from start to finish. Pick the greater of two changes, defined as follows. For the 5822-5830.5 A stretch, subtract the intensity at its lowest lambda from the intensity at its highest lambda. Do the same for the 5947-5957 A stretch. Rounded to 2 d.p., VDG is 0.42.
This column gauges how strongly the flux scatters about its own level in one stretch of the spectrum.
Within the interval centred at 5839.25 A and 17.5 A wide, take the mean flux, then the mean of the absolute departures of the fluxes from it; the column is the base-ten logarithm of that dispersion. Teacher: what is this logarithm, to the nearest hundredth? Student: -0.60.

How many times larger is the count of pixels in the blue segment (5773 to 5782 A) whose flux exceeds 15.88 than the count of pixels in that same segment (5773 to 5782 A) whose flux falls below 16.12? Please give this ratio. 7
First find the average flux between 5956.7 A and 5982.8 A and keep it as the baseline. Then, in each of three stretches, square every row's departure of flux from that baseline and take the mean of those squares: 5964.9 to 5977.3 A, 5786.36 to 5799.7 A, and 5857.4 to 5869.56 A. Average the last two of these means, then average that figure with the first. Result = 0.16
